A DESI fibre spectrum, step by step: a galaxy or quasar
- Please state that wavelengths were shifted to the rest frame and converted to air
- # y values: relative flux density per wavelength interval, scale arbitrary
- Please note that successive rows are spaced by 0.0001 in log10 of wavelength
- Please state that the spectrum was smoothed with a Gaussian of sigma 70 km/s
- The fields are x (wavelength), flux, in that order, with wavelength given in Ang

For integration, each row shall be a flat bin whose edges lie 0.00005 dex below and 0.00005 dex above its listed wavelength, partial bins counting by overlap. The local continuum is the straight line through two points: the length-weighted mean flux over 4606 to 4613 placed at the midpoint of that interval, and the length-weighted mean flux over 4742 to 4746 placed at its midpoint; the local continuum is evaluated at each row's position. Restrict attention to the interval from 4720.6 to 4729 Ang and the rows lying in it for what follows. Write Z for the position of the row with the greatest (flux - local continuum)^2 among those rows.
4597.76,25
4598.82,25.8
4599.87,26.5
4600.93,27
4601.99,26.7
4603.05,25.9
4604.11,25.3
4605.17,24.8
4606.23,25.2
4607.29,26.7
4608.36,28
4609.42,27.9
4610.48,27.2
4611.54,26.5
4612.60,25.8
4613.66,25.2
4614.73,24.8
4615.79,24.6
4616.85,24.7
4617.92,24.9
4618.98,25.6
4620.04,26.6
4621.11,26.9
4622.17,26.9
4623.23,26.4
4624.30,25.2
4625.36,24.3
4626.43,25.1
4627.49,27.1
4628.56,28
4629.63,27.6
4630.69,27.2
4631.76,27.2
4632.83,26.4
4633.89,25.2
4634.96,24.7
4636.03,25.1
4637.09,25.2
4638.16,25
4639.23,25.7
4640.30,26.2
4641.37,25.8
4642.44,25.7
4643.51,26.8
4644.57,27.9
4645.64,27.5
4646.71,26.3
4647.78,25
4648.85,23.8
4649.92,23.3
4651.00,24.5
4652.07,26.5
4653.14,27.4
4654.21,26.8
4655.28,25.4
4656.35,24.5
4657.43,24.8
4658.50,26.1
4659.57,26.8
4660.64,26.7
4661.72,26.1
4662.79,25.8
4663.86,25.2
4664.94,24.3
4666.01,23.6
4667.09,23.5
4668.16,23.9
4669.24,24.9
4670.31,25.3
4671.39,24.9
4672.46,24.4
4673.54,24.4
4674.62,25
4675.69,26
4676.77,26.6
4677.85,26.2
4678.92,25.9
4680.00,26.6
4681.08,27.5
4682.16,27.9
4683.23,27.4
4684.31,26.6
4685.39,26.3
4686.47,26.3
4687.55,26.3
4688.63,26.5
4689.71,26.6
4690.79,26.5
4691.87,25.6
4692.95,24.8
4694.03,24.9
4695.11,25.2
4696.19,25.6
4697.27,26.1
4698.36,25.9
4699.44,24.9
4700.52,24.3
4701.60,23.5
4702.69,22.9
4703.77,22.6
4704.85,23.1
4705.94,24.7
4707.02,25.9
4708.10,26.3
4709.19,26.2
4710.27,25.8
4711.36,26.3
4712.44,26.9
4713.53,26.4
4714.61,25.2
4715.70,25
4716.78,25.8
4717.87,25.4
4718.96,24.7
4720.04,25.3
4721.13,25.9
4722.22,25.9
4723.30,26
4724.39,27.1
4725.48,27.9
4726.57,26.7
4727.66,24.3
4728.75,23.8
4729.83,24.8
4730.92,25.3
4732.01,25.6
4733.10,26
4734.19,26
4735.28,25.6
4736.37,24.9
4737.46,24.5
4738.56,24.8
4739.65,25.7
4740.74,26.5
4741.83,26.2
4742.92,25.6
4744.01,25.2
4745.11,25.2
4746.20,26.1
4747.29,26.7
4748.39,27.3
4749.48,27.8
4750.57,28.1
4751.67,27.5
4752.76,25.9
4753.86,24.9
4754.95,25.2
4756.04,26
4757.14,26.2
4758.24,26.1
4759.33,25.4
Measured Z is 4725.48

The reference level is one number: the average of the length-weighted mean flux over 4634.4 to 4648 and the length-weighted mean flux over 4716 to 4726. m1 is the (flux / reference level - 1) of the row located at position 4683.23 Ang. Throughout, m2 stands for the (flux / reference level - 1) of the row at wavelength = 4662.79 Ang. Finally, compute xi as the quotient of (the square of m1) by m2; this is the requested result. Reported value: -0.504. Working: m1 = 0.056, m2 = -0.01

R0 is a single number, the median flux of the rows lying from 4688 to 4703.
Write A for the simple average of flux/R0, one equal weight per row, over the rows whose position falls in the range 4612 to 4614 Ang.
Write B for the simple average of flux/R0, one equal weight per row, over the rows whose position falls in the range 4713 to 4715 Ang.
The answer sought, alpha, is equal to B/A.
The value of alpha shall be 1.01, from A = 1.00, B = 1.02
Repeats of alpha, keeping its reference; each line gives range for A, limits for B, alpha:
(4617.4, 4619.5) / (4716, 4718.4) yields 1.01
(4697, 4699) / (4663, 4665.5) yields 0.95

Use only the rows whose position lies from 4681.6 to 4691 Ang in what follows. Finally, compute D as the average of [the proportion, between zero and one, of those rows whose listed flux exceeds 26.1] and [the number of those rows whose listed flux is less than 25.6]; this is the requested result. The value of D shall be 0.50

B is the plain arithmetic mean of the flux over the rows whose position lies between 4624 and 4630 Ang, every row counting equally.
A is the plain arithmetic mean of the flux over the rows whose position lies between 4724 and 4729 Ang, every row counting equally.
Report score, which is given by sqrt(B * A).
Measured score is 26.1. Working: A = 26.0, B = 26.2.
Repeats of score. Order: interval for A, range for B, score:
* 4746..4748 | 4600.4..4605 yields 26.3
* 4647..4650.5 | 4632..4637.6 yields 24.7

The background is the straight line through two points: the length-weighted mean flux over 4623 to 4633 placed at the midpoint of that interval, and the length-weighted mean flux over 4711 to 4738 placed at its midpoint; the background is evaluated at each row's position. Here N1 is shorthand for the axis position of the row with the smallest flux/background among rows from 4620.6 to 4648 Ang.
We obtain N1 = 4625.36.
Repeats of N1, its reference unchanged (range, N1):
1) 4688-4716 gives 4703.77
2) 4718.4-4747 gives 4728.75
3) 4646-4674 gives 4649.92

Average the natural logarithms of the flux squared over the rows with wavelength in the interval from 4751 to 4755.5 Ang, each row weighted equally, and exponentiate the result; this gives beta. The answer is 669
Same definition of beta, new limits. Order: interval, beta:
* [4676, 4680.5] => 693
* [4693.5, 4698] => 648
